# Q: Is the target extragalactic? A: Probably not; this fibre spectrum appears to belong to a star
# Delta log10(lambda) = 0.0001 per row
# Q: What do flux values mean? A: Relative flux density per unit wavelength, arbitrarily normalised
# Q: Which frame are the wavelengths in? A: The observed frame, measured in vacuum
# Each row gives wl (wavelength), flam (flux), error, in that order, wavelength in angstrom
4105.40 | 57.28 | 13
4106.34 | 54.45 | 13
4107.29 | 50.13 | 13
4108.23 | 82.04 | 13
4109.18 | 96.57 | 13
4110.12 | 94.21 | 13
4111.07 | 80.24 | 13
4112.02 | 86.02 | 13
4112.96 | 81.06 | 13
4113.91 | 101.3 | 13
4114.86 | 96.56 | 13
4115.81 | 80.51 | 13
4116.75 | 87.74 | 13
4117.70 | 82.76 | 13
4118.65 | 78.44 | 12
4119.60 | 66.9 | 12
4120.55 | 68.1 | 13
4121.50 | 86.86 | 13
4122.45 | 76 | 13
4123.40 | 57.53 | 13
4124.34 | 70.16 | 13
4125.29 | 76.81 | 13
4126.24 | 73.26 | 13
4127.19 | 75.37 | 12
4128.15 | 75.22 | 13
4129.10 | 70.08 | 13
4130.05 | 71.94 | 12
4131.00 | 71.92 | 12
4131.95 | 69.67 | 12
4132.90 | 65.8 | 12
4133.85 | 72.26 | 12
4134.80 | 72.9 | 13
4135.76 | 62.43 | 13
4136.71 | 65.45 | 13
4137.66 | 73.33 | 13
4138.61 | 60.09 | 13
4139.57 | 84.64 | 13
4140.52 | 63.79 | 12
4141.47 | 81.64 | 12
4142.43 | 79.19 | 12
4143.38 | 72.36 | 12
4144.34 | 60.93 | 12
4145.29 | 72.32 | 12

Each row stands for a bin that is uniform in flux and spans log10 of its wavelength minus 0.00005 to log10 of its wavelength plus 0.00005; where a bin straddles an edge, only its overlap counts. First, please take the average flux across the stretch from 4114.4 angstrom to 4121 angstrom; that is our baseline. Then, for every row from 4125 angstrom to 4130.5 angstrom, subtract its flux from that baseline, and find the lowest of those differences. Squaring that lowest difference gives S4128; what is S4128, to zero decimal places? 11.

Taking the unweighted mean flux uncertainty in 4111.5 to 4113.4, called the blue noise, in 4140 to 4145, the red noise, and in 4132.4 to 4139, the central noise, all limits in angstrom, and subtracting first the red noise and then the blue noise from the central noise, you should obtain -12.3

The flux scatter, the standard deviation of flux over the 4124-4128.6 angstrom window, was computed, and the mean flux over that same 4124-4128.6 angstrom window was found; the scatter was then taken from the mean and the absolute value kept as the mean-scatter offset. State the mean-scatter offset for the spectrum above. 72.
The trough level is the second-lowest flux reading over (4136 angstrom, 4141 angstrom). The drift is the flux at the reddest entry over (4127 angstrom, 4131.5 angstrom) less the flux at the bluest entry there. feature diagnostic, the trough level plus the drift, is 60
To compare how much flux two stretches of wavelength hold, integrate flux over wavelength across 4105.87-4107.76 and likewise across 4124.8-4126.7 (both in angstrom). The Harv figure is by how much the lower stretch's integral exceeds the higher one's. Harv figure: -44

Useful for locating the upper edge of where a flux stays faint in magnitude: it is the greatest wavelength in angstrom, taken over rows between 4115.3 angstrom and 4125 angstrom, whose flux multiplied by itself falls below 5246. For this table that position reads 4124.34 angstrom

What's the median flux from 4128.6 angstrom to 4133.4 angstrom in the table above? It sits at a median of 70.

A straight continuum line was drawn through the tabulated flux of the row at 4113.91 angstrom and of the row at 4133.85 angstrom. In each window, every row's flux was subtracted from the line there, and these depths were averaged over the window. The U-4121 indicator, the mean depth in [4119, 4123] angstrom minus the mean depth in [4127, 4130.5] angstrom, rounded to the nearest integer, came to 10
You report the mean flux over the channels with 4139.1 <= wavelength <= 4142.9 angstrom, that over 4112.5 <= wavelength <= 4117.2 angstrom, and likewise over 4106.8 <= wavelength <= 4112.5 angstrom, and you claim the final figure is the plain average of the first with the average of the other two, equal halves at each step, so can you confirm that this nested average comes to 81.4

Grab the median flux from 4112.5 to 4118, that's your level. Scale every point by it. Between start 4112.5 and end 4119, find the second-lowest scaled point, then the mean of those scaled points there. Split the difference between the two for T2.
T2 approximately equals 0.98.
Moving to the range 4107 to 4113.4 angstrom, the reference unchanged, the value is 0.95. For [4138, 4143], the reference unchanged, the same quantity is 0.81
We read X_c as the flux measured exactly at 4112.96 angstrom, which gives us 81.06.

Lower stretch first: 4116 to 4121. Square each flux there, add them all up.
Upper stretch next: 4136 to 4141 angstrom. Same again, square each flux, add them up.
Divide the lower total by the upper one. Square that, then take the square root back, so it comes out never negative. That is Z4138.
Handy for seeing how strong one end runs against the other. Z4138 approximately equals 1.22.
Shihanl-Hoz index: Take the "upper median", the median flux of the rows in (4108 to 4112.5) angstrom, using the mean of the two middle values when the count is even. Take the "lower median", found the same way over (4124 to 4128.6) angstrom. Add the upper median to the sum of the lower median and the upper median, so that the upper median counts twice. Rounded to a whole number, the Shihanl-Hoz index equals 247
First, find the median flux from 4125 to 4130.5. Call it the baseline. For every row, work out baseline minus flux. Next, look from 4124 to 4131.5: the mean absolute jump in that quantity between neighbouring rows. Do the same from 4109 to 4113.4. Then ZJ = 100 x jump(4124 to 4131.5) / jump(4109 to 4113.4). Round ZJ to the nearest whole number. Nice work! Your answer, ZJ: 41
